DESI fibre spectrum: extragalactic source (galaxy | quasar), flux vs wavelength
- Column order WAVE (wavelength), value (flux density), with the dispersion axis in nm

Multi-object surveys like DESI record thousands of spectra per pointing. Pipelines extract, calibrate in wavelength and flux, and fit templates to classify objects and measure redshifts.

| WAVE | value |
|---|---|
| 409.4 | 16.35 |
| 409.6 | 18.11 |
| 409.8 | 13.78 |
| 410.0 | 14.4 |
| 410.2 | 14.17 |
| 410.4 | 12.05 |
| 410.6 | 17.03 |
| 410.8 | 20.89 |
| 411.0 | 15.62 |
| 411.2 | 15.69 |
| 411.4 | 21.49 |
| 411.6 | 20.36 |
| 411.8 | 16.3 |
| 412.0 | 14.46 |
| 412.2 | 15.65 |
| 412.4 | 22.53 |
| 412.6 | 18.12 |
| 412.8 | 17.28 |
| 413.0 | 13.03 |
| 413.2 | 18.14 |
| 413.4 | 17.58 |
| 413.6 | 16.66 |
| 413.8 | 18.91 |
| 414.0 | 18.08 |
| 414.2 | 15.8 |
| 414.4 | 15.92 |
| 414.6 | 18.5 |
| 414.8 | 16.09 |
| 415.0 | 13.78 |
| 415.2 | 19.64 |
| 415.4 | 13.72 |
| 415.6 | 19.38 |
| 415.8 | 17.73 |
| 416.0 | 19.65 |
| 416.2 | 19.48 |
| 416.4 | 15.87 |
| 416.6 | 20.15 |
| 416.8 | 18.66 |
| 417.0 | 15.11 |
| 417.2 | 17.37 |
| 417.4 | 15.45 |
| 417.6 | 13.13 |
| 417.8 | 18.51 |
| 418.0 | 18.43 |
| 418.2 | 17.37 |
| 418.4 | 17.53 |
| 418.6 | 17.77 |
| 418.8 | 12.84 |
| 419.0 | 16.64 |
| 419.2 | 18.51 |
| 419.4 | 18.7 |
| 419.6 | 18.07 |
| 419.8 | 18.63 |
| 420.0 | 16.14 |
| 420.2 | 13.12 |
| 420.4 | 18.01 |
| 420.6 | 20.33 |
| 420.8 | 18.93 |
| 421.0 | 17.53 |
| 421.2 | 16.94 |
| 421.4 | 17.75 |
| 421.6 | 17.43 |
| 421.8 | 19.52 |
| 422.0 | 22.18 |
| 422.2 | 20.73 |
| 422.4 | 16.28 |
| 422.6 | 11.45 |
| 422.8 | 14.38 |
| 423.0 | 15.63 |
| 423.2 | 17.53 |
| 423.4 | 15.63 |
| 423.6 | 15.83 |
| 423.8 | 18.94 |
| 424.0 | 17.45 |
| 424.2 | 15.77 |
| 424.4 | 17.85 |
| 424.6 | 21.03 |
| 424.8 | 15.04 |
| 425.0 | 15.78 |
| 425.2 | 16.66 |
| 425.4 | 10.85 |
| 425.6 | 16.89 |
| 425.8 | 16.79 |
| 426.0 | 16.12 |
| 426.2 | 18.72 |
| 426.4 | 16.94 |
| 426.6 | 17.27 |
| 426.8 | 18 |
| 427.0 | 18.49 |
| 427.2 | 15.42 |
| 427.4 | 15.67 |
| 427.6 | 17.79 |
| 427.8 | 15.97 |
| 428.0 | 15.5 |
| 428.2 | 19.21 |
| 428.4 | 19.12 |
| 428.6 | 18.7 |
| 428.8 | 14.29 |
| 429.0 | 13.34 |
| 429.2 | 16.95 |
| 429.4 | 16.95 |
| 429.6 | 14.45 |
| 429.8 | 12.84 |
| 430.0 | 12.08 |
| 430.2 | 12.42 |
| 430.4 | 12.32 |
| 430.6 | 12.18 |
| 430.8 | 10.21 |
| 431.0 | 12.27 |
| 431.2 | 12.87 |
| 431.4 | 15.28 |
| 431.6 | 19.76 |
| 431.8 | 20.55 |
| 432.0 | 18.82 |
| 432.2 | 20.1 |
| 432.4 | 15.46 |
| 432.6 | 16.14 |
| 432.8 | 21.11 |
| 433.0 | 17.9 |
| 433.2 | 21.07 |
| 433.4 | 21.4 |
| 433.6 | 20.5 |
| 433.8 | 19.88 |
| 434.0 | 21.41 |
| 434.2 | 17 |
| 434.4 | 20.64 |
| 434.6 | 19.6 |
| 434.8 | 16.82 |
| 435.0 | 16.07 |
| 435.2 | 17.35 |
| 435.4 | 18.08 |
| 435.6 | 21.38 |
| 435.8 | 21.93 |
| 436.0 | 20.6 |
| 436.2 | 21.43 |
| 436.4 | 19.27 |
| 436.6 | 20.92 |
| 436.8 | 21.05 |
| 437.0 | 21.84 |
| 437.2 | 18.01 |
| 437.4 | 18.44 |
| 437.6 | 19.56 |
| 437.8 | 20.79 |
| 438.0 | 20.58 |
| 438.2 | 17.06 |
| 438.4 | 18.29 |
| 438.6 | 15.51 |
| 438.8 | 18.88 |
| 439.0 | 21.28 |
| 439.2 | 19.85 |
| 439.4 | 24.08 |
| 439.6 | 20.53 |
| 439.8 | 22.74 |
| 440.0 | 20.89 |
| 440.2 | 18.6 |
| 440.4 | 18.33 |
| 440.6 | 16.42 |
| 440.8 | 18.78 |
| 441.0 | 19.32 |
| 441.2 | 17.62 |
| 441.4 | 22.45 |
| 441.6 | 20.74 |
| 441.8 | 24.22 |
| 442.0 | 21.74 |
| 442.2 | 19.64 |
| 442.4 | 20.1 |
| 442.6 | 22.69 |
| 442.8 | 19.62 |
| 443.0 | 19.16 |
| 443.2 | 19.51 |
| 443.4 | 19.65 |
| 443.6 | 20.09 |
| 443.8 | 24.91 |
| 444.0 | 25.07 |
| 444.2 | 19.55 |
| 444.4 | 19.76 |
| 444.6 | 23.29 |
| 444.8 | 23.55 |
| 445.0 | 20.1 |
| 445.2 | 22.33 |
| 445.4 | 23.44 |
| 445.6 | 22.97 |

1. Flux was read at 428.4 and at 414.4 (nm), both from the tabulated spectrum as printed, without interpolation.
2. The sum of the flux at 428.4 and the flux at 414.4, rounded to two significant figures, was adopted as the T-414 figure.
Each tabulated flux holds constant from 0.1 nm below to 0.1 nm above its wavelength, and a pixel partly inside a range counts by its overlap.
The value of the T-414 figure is 35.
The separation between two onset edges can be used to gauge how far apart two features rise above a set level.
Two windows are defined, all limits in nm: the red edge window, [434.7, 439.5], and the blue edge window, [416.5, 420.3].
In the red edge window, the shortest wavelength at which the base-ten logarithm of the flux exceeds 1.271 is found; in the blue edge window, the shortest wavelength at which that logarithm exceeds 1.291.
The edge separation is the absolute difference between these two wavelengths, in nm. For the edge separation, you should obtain 19.00 nm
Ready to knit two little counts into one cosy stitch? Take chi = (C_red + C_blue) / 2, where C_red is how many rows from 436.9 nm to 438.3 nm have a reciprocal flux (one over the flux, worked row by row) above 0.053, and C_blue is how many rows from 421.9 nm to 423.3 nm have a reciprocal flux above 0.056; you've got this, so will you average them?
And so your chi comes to 4.0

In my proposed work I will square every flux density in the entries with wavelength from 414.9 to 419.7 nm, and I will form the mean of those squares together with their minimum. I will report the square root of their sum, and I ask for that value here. 21.6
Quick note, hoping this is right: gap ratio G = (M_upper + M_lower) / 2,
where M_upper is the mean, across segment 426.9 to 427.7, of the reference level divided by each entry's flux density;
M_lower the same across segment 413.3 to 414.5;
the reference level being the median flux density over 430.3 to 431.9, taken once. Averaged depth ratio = 0.74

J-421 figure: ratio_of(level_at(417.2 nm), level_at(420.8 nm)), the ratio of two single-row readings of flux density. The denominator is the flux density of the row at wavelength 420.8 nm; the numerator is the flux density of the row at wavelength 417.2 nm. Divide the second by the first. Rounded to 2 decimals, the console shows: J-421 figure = 0.92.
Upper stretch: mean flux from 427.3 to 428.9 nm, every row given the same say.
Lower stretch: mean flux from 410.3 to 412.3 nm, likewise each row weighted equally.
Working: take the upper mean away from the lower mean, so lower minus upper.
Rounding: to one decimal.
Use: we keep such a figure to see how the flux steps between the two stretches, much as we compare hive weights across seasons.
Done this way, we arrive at -0.1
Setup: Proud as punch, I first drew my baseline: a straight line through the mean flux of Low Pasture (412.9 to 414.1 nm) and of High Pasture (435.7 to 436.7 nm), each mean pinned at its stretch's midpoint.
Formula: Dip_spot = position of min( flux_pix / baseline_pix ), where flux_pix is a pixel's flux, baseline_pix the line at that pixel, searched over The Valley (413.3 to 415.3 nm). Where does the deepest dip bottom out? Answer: 415.0 nm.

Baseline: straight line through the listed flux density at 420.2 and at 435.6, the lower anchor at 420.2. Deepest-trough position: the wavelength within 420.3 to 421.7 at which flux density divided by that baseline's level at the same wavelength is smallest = 421.2 nm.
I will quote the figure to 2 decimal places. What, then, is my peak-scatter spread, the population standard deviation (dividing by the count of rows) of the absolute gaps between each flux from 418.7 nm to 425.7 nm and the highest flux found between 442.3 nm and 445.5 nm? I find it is 2.48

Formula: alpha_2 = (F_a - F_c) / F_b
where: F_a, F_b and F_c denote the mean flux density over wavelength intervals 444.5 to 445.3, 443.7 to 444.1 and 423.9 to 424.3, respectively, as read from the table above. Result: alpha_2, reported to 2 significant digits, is 0.23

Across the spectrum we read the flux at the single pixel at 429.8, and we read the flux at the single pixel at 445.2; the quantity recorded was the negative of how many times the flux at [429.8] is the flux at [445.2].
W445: -0.58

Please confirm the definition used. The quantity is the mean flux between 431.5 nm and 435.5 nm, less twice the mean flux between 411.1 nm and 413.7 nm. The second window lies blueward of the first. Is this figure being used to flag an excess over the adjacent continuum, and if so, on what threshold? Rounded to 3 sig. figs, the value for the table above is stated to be -16.0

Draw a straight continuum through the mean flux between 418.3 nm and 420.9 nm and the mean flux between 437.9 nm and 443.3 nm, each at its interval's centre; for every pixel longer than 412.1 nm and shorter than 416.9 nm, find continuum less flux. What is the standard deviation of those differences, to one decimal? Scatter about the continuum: 2.2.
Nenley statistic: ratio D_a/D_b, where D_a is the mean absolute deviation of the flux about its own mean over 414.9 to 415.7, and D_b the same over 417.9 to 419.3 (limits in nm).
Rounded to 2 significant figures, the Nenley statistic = 2.2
